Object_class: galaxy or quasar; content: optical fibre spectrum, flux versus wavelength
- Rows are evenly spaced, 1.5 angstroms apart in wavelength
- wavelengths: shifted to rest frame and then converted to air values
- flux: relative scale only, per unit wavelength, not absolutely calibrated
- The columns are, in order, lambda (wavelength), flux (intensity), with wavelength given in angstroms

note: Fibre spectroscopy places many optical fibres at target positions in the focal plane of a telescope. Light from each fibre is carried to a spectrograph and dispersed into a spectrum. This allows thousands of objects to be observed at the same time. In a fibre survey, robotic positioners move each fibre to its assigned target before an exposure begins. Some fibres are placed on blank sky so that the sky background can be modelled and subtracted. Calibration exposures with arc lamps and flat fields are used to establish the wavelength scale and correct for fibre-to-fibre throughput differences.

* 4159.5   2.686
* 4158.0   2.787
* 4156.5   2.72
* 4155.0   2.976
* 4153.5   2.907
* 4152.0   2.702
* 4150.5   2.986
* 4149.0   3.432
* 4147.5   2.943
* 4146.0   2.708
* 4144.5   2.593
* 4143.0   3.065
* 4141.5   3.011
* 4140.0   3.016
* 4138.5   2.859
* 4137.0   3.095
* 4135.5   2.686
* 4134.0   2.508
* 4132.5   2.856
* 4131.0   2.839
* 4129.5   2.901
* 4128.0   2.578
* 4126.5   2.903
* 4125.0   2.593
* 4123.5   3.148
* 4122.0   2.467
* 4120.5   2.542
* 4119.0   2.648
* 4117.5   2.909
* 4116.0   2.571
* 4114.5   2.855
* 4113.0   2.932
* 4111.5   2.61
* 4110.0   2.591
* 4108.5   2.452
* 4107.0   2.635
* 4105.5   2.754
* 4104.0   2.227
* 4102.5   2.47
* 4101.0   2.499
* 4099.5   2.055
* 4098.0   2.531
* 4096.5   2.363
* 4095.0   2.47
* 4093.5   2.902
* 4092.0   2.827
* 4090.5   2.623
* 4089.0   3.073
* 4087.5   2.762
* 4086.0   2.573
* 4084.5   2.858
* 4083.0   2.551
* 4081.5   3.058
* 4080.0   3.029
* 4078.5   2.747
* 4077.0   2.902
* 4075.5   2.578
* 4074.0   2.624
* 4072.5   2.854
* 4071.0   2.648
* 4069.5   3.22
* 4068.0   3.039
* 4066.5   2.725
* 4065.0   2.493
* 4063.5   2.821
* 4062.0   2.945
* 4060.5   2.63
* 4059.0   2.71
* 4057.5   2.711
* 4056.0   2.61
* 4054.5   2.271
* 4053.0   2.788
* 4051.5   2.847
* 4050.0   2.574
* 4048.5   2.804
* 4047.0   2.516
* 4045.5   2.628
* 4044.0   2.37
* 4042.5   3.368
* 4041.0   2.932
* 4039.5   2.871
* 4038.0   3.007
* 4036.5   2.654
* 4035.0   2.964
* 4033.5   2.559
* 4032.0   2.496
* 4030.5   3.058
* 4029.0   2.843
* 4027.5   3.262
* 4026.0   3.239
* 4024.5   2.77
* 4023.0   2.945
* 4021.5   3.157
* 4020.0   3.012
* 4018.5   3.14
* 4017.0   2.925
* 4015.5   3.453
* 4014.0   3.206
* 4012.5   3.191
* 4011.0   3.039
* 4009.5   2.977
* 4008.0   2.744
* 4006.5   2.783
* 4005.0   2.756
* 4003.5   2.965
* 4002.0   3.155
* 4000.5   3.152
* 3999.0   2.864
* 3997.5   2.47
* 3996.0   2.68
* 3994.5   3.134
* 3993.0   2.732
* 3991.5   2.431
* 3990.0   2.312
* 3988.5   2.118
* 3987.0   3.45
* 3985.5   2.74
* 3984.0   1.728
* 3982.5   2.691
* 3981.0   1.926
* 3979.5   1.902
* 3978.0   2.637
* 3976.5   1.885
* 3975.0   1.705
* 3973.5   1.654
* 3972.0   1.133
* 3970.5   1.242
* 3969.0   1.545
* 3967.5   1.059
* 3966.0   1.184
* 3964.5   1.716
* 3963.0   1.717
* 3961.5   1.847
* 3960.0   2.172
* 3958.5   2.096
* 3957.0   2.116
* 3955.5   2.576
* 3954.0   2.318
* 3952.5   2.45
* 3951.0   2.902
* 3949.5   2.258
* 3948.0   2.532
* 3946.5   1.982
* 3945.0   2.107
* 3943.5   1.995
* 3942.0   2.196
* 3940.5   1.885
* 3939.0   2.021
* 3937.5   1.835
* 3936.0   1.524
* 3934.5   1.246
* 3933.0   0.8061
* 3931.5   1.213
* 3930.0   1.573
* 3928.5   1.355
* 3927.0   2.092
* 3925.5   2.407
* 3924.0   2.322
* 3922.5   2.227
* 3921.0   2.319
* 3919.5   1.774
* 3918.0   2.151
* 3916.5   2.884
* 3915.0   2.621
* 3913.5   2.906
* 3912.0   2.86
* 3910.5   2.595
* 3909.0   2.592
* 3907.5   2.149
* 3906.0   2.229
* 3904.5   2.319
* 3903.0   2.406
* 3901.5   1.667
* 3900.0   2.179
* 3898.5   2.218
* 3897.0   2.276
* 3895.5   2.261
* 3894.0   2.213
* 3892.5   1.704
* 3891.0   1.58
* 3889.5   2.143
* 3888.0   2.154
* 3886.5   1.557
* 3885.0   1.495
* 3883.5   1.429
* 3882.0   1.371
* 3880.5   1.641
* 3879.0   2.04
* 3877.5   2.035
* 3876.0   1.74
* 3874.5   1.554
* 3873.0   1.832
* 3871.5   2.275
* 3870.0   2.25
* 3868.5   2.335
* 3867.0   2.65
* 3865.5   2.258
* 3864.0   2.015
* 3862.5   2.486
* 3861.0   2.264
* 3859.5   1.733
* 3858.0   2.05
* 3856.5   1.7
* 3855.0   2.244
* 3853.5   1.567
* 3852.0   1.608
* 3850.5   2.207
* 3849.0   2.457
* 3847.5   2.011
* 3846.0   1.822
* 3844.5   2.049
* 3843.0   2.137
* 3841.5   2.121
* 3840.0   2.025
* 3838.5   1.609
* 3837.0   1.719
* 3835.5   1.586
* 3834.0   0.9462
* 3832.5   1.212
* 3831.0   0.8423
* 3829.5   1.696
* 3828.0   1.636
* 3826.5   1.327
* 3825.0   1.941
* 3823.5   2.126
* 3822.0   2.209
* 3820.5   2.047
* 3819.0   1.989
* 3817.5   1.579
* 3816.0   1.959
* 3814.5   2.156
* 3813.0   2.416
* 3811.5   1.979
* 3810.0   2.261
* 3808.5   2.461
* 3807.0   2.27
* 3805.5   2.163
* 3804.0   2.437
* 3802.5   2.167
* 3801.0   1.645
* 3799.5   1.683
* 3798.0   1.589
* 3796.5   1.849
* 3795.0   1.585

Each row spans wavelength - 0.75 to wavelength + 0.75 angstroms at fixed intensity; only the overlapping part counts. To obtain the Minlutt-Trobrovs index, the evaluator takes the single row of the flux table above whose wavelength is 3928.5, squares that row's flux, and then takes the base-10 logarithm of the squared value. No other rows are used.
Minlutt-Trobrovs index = 0.26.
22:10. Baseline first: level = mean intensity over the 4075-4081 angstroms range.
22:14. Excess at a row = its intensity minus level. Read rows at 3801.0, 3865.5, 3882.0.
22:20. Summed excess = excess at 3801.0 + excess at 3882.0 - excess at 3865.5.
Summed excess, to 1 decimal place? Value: -2.1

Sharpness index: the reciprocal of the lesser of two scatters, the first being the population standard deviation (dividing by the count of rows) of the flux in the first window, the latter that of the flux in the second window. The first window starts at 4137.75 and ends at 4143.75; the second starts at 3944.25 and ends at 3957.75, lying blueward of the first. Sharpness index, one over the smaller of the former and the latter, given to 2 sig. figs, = 13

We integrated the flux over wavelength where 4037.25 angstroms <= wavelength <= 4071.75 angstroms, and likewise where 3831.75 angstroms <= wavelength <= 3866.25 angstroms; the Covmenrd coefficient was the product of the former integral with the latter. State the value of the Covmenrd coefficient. 6264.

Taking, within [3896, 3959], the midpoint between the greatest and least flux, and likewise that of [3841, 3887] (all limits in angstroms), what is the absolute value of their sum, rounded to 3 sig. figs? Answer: 3.87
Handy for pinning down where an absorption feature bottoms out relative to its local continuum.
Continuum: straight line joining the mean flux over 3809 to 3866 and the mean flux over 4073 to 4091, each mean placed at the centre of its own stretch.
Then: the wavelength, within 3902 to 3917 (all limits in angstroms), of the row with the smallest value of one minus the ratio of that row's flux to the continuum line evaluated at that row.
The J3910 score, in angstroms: 3913.5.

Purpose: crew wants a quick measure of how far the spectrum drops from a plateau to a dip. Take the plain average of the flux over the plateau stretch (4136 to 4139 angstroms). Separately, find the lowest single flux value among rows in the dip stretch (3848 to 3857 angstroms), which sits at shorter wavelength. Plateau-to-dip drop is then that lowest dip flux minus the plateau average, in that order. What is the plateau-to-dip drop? -1.4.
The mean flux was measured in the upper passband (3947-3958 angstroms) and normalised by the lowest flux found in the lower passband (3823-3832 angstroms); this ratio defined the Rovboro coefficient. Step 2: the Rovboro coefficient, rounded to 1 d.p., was 2.9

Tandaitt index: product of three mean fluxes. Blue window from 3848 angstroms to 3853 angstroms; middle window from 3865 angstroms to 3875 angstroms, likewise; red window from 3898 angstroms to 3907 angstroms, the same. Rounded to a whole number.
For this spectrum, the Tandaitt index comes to 10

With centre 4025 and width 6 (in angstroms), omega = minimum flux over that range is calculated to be 2.77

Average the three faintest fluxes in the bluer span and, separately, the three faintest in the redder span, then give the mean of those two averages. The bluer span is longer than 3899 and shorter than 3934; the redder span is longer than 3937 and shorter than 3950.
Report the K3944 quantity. 1.51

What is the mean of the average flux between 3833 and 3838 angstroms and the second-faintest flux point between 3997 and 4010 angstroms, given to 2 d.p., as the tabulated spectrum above 2.08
